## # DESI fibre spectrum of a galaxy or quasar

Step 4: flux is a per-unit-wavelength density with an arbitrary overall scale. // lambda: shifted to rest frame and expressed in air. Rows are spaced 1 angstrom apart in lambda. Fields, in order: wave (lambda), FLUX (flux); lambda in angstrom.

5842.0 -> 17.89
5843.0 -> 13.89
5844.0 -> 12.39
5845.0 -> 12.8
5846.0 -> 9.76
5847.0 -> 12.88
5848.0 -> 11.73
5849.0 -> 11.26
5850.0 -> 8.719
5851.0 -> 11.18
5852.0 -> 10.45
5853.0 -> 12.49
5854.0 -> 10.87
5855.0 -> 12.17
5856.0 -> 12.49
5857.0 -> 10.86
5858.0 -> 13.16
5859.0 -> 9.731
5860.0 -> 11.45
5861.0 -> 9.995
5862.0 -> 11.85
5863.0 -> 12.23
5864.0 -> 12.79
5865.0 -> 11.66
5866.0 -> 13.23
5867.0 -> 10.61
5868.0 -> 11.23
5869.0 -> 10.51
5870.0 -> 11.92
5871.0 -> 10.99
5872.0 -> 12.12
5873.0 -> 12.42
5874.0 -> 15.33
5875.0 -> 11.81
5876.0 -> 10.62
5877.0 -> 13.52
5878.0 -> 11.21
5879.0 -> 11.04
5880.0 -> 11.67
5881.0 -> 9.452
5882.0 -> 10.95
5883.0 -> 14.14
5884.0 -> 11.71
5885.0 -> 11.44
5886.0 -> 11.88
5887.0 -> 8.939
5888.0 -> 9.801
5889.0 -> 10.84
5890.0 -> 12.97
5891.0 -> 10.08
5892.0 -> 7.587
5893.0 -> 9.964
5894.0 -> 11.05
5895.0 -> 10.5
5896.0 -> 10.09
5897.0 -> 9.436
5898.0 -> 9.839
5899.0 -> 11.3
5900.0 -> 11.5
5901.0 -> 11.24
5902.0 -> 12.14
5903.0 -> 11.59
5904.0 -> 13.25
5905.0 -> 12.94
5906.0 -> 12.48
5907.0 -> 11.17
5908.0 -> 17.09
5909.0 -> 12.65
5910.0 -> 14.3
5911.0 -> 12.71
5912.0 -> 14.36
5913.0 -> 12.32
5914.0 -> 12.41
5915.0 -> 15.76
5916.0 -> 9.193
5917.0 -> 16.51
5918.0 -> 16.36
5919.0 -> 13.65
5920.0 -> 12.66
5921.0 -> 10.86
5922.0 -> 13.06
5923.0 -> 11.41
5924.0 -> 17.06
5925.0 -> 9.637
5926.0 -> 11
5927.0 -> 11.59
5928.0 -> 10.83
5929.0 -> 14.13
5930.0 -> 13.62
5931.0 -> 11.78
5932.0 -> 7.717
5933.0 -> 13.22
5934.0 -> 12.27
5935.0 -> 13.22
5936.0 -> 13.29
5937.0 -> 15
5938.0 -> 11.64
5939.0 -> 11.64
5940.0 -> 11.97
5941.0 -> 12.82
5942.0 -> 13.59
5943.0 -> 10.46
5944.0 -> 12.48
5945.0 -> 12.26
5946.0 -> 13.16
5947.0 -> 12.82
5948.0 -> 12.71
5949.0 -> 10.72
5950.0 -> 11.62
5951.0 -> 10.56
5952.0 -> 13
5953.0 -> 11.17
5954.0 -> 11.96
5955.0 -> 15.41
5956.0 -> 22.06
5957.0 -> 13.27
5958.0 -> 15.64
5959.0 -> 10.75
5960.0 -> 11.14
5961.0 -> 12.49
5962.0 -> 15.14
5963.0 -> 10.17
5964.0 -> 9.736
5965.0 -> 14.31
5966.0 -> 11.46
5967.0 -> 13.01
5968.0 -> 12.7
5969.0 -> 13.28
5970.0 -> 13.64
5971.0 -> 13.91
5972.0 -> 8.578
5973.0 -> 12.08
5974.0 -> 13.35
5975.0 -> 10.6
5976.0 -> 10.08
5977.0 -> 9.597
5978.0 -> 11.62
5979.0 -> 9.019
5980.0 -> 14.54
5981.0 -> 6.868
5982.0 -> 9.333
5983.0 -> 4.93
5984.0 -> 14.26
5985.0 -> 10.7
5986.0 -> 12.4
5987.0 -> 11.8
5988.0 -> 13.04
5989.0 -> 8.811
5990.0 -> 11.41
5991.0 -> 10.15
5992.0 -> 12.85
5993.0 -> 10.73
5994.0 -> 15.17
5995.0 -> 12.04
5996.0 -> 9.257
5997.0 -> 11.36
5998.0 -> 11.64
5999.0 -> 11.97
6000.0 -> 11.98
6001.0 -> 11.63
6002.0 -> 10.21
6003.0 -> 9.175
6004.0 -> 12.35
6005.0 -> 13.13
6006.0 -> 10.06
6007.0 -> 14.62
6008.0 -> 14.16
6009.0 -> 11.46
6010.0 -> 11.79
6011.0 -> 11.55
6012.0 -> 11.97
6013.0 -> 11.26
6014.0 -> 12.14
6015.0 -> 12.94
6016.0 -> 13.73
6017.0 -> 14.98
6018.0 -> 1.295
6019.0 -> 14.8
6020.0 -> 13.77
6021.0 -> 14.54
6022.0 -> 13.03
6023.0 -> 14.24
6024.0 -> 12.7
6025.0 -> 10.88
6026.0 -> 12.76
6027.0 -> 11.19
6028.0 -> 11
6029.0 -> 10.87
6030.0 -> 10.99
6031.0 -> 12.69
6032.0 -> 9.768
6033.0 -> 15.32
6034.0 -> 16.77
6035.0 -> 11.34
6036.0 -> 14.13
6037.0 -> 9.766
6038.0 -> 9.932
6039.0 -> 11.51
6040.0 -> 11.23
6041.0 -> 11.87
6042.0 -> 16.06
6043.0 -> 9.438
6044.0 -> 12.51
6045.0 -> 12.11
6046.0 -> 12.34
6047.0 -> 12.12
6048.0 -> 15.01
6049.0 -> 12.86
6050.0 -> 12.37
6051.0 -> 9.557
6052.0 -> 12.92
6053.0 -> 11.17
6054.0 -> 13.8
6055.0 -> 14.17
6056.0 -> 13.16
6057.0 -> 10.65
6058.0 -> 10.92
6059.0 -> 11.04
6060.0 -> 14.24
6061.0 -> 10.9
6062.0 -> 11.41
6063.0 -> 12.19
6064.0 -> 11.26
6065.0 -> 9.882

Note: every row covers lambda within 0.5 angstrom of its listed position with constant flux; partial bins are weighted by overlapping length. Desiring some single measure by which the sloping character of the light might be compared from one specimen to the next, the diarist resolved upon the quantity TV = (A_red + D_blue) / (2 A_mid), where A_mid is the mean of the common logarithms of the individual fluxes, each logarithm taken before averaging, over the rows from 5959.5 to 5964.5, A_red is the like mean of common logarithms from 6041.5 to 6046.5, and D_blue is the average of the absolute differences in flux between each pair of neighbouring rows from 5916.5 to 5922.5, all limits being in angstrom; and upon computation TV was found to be 1.25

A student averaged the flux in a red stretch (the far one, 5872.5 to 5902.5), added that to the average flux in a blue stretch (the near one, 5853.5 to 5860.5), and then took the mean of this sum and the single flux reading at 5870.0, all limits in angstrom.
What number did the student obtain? 17.3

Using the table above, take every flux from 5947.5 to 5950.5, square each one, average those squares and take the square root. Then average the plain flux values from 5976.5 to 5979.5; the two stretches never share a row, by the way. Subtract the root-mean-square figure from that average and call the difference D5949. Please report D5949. -1.6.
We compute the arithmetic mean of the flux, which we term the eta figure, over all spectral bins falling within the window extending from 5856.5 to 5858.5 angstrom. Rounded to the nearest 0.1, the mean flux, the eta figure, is 12.0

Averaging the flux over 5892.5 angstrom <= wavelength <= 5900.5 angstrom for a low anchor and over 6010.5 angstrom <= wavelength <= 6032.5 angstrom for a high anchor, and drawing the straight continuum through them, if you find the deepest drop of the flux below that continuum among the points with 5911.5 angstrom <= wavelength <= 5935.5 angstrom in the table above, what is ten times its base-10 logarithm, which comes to 5.0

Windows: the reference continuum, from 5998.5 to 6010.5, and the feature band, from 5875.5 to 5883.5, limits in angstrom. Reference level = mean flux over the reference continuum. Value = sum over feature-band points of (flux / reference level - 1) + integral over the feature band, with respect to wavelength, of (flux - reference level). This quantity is -3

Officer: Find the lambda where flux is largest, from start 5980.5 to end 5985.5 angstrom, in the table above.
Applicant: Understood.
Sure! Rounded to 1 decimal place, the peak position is 5984.0 angstrom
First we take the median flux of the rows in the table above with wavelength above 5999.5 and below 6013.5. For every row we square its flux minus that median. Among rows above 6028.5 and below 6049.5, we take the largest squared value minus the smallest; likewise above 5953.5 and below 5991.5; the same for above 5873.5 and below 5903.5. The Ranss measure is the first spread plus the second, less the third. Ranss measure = 116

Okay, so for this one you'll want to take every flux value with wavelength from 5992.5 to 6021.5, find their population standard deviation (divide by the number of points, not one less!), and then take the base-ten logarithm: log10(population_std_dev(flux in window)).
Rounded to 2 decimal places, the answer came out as 0.41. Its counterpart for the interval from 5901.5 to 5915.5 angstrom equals 0.20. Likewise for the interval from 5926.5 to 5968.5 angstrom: 0.33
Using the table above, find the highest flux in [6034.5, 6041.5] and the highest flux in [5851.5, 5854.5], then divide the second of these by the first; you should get 0.88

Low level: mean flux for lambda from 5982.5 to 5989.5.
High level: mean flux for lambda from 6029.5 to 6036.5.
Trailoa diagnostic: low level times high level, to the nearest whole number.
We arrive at 141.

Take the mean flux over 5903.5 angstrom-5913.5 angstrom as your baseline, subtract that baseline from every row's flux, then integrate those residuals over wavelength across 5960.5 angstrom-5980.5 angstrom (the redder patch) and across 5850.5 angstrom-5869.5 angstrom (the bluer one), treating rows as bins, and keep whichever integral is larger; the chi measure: -27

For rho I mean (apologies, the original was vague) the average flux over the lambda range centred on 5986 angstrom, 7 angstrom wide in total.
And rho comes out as 10.8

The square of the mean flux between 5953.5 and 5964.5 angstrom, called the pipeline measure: 180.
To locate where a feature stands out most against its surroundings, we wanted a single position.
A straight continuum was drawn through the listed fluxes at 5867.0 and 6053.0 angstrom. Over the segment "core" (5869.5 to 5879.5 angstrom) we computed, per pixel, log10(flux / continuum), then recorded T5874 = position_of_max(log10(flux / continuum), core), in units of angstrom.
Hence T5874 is 5874.0 angstrom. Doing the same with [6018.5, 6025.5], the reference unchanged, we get 6019.0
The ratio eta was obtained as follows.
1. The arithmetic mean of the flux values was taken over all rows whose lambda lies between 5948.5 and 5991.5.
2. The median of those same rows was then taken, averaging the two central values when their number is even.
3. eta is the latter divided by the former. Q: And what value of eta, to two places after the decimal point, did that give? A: 0.98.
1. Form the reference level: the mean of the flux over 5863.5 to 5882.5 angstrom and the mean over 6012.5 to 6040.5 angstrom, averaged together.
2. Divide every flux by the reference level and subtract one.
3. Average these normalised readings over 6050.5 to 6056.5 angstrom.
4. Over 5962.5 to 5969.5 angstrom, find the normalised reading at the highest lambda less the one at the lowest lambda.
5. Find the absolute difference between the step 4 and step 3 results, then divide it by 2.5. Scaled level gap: 0.087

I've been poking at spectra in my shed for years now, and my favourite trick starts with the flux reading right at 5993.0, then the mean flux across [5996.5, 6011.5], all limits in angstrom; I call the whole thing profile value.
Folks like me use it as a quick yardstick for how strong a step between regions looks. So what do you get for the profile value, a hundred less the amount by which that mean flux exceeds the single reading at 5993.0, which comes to 99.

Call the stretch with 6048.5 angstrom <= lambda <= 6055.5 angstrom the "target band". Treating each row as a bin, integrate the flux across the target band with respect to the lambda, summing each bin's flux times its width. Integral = 86.8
